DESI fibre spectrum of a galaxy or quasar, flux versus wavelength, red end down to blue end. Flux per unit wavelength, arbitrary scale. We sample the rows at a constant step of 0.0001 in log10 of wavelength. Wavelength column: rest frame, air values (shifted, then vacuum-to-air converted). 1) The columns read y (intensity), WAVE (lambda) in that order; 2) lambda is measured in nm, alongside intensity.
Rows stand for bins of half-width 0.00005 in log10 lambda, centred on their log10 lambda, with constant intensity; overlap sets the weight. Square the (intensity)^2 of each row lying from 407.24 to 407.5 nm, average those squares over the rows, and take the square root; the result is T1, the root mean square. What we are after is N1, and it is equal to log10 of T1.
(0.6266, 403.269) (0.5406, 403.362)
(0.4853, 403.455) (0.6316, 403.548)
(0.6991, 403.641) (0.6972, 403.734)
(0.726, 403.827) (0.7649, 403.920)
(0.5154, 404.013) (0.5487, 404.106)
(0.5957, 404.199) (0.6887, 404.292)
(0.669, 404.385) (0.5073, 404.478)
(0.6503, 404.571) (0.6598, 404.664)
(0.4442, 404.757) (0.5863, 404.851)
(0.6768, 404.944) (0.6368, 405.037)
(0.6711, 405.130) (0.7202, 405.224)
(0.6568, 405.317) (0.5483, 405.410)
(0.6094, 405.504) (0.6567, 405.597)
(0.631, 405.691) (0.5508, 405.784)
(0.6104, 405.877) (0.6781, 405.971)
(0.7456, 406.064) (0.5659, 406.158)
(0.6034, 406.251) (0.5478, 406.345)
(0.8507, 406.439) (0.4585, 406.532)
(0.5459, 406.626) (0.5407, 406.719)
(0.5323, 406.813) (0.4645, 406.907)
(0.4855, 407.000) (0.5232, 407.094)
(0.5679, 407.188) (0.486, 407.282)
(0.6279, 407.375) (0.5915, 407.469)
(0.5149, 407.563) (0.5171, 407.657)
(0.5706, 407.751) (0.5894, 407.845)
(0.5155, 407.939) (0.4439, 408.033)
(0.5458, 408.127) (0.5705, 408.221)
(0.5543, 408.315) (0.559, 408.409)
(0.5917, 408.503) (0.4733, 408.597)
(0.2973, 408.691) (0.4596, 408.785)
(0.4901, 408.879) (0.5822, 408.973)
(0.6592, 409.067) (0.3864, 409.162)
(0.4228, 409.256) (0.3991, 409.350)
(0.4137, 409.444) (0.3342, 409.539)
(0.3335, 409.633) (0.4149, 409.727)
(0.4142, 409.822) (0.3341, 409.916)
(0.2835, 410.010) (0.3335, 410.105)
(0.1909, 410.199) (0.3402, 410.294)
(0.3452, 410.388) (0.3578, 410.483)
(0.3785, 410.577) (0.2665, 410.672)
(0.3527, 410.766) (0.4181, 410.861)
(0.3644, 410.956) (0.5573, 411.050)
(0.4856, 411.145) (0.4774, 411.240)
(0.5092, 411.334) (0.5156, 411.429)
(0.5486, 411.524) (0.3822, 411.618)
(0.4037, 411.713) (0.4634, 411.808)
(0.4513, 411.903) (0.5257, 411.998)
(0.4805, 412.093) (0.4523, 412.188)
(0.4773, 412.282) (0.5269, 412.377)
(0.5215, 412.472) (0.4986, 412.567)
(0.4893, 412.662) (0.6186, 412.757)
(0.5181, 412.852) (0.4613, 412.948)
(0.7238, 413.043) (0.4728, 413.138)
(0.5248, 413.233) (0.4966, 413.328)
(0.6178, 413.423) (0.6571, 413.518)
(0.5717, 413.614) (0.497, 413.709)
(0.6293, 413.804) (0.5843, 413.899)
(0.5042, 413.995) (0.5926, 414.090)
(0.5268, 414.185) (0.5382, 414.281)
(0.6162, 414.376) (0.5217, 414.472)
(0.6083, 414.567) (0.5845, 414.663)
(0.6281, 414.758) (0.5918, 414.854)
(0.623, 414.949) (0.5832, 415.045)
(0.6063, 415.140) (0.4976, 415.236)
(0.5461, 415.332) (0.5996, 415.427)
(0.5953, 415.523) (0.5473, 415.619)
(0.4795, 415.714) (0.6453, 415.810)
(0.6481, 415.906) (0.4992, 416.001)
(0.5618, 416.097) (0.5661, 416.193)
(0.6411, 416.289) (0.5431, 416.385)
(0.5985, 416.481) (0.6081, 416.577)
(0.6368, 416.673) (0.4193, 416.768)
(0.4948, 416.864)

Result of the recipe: -0.48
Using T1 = 0.33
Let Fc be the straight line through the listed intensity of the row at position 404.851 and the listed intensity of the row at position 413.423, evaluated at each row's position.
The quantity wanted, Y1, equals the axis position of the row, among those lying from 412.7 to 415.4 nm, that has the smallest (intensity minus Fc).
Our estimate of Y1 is 412.948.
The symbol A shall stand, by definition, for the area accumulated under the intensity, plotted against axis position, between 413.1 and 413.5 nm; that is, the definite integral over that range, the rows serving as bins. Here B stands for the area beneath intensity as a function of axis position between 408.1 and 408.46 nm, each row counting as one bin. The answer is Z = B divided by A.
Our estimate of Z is 0.93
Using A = 0.216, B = 0.20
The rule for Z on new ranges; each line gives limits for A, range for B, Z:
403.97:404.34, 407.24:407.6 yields 0.92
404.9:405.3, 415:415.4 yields 0.83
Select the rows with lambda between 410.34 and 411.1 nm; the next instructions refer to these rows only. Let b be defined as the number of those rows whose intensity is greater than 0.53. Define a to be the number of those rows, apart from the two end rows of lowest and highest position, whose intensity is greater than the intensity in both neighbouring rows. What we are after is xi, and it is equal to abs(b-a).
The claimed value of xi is 1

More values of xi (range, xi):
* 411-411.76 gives 1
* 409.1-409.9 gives 3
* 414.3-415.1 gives 4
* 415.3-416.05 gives 4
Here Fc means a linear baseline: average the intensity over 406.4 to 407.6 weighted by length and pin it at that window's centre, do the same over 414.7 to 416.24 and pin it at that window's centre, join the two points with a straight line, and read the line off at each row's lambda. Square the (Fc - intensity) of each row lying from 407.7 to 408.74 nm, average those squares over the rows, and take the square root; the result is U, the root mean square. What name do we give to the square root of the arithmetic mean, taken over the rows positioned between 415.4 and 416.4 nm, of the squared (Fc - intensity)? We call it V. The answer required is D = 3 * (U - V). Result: 0.11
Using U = 0.09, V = 0.05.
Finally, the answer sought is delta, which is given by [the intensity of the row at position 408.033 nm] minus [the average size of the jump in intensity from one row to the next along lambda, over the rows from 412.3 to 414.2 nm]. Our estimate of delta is 0.36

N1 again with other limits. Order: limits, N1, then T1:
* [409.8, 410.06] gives -0.90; 0.13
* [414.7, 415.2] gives -0.43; 0.37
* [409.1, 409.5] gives -0.78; 0.17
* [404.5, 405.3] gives -0.38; 0.41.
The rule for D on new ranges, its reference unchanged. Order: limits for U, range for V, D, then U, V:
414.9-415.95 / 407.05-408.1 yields 0.00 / 0.05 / 0.05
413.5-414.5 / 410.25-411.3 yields -0.40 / 0.05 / 0.19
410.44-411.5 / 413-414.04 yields 0.26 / 0.16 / 0.08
